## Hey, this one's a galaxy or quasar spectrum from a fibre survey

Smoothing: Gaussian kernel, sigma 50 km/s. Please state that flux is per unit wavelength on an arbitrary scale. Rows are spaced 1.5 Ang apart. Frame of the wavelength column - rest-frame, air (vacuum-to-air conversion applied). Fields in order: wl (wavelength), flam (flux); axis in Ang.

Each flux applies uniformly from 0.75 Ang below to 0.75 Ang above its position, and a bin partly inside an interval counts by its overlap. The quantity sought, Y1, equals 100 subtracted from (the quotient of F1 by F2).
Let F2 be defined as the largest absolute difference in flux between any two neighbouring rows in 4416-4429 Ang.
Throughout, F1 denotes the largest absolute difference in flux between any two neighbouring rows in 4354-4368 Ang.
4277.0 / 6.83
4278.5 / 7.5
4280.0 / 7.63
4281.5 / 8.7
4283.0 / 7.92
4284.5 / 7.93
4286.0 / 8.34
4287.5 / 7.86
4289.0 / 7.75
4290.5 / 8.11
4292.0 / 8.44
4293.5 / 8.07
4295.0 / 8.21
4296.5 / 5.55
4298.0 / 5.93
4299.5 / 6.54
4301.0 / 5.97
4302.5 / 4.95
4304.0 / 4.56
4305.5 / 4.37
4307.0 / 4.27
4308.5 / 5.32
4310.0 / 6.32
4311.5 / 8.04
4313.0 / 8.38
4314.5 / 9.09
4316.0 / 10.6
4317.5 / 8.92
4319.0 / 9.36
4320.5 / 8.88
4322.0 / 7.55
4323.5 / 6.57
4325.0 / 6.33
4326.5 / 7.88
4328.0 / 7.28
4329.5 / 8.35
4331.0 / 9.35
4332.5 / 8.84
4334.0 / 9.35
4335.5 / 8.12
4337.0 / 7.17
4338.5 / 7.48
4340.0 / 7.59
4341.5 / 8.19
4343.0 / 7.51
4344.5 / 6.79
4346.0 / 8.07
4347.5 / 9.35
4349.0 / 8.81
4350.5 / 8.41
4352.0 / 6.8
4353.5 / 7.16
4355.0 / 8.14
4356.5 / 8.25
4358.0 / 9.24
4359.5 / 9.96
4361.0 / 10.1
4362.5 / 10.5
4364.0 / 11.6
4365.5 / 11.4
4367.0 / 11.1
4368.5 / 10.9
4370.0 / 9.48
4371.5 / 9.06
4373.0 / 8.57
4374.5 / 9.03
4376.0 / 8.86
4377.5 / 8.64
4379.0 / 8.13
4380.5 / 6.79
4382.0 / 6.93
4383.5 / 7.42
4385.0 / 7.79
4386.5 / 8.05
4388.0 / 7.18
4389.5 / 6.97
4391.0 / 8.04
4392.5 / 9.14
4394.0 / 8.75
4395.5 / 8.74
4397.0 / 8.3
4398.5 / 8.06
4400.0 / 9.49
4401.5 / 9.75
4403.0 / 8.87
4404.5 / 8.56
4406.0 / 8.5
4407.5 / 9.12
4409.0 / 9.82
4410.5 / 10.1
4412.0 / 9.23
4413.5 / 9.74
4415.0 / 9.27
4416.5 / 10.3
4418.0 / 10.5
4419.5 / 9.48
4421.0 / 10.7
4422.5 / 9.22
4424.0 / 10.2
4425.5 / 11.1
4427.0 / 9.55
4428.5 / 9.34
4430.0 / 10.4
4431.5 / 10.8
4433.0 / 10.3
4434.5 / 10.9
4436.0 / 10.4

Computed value -99.3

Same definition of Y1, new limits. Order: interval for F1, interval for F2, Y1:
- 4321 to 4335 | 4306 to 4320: -99.1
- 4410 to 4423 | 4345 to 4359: -99.1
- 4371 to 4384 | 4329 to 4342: -98.9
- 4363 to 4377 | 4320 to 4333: -99.1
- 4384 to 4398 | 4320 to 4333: -99.3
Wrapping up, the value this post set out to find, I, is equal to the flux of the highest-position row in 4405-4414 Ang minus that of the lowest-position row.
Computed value 1.2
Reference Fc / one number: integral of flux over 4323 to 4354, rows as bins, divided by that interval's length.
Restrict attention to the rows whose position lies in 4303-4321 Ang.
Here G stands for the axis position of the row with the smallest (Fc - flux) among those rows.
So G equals 4316.0 Ang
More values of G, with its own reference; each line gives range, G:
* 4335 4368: 4364.0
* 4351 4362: 4361.0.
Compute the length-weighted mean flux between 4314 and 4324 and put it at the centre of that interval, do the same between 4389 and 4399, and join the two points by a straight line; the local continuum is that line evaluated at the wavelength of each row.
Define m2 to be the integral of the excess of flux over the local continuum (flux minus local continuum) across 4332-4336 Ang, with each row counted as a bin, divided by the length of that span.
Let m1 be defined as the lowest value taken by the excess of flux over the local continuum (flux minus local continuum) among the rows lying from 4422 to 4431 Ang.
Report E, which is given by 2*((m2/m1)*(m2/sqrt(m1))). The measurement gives 0.0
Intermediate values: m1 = 1.06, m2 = 0.1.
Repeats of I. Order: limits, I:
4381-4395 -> 1.8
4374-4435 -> 1.9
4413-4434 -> 0.6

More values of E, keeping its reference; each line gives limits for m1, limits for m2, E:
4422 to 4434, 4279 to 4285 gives 1.6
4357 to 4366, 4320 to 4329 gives 5.9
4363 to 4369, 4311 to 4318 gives 0.0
